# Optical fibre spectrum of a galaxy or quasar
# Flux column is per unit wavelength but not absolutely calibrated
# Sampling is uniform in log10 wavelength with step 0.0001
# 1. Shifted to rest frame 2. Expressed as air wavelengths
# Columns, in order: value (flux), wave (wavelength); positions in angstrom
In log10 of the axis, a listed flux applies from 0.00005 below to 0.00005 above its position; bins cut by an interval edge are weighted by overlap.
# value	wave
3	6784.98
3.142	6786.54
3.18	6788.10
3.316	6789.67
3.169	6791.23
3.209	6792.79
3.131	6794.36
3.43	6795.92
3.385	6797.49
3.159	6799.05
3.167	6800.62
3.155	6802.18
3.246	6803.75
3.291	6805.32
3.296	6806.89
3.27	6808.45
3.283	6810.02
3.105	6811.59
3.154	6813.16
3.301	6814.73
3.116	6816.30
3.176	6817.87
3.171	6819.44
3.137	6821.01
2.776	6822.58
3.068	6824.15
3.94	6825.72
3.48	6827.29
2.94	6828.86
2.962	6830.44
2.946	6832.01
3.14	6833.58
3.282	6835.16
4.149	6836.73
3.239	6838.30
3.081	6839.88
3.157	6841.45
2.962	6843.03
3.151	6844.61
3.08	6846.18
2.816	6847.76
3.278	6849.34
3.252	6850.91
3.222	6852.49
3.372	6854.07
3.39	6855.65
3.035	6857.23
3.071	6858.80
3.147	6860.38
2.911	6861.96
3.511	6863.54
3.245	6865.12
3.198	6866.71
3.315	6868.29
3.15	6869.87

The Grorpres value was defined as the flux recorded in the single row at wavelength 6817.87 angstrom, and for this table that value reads 3.176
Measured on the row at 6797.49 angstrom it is 3.385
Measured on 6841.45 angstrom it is 3.157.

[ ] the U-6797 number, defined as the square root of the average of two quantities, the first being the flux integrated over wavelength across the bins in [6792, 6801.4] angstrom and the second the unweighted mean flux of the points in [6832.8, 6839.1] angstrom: 4.12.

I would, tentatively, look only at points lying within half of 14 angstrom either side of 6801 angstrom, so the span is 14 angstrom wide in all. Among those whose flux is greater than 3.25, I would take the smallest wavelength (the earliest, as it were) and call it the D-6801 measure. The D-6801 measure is 6795.92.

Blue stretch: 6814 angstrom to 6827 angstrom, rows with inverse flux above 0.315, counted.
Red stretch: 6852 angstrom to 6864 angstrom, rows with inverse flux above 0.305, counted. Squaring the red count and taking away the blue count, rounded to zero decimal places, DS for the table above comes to 20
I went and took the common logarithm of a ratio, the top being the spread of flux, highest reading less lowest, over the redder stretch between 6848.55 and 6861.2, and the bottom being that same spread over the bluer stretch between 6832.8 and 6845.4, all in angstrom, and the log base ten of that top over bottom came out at -0.5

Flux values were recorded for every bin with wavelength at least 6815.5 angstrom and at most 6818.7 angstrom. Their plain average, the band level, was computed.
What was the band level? 3.15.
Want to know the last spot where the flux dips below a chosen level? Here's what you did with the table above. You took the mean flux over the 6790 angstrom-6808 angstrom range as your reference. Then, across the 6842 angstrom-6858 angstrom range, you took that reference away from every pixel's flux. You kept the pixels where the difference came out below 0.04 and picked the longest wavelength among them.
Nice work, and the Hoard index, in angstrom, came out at 6857.23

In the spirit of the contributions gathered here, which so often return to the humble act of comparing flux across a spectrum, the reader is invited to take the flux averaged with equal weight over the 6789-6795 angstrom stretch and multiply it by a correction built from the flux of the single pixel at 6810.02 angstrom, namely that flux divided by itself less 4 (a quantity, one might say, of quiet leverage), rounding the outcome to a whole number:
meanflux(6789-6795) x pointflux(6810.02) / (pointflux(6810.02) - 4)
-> -15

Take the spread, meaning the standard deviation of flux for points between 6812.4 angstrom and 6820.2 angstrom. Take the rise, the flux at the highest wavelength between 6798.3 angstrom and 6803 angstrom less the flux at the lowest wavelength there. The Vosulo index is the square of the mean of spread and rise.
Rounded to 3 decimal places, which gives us 0.001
